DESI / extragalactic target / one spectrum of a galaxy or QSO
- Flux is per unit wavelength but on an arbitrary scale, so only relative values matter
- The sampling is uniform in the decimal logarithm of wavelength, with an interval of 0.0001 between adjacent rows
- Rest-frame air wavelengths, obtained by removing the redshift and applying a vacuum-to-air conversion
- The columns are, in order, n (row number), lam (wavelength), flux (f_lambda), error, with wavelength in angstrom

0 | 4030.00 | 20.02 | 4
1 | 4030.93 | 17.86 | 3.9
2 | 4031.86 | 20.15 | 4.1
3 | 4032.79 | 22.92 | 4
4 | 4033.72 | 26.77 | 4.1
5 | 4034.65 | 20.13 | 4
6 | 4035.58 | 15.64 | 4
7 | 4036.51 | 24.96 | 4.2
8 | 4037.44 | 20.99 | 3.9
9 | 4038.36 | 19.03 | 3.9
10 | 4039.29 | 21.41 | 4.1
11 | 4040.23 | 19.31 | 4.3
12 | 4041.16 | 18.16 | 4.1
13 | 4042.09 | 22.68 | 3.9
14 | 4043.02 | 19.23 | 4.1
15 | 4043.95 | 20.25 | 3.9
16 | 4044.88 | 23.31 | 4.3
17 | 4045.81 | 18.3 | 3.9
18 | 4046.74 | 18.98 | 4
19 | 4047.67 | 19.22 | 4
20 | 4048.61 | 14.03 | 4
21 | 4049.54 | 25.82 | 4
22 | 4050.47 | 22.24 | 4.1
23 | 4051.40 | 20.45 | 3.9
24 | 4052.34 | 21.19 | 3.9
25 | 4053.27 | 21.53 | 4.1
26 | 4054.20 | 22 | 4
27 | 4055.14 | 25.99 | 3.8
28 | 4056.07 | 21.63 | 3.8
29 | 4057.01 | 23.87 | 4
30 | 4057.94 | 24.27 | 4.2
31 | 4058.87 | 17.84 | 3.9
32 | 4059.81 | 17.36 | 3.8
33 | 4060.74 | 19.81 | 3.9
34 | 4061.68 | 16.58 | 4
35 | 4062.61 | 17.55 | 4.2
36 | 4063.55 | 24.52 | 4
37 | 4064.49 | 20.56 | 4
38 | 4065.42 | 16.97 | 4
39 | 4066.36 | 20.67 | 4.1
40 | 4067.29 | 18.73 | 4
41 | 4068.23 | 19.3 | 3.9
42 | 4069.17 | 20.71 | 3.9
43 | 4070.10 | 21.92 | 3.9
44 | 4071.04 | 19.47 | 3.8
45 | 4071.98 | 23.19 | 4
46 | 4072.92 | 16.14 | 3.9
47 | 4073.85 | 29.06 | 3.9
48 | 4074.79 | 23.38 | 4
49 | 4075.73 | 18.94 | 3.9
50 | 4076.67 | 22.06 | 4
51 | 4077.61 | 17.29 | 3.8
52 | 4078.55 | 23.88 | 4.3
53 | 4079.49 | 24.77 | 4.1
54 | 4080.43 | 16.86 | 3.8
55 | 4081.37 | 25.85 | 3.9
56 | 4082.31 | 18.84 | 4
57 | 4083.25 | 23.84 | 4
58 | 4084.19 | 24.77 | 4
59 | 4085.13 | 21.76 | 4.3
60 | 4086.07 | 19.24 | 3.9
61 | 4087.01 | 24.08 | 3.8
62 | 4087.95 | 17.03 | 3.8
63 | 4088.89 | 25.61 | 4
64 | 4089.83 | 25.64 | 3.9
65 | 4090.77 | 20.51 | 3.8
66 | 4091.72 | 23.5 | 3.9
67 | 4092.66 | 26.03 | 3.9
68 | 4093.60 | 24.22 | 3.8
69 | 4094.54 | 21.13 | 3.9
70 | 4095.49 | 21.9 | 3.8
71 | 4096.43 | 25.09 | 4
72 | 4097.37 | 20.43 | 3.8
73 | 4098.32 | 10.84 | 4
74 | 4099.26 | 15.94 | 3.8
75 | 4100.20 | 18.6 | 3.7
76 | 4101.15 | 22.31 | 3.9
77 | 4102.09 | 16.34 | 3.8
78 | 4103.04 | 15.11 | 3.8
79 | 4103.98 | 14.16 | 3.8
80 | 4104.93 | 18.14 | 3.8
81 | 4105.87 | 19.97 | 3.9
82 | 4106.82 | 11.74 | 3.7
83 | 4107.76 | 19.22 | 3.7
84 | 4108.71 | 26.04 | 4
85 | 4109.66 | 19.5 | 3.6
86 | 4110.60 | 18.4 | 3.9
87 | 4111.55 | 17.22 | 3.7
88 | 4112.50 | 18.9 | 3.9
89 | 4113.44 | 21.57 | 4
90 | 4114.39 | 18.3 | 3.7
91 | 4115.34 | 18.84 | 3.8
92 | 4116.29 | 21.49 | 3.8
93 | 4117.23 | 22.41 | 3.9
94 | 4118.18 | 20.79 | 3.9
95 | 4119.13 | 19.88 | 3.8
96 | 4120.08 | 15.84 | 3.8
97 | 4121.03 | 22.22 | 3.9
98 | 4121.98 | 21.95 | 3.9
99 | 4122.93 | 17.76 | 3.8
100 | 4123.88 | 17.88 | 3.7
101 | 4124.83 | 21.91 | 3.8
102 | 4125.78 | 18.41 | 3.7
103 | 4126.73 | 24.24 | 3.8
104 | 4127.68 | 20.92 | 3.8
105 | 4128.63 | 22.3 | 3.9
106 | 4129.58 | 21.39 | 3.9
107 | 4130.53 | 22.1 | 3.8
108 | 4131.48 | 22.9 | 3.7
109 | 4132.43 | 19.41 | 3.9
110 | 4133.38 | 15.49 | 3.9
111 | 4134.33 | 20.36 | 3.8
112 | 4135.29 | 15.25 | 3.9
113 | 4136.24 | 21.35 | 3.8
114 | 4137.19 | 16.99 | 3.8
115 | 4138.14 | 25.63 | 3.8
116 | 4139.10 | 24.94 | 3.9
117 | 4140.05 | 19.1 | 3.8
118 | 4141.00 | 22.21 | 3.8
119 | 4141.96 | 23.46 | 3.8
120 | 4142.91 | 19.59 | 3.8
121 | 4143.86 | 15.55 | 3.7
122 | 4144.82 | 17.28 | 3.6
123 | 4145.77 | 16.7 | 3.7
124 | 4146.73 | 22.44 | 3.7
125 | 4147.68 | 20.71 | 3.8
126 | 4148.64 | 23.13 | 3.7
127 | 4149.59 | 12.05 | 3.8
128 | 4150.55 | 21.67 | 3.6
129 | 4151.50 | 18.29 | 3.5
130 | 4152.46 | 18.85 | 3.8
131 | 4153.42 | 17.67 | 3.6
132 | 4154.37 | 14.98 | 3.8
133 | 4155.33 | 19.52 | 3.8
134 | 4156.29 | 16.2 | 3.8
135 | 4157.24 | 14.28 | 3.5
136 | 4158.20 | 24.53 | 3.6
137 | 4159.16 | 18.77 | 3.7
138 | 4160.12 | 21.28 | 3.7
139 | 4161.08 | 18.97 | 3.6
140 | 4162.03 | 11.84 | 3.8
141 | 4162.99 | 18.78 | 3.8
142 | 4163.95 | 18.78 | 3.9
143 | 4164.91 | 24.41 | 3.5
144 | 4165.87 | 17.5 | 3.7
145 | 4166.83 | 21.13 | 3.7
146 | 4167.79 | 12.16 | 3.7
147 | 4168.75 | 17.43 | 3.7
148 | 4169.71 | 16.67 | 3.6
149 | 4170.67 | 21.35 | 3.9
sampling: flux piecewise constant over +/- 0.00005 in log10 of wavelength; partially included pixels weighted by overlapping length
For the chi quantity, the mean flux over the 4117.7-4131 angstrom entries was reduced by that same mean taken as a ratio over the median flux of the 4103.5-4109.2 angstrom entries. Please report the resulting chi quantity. 19.4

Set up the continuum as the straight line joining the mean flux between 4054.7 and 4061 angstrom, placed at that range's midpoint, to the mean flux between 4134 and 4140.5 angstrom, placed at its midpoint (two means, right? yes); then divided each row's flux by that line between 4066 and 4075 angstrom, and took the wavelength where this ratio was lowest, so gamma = 4072.92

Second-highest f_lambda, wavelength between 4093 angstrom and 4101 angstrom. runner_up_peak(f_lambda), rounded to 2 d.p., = 24.22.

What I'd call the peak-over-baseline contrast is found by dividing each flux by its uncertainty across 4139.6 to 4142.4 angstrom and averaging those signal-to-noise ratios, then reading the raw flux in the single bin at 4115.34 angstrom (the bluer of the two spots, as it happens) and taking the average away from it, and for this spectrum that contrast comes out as 13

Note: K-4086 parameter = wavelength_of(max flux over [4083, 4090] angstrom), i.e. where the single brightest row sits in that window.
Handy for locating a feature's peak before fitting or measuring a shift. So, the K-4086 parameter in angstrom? 4089.83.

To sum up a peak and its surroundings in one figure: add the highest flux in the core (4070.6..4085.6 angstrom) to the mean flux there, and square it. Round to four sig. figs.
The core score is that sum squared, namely 2595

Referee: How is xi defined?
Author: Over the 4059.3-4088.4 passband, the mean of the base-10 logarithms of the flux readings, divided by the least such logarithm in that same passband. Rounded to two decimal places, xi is 1.09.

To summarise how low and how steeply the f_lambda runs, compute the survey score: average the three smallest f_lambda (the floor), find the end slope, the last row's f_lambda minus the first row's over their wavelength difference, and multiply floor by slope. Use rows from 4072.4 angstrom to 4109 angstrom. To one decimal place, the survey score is 3.4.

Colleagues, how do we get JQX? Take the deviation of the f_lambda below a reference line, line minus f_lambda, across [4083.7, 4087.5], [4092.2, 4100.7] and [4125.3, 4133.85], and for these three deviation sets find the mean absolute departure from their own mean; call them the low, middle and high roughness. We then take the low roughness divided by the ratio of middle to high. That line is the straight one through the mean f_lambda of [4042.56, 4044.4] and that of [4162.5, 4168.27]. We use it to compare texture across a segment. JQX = 1.1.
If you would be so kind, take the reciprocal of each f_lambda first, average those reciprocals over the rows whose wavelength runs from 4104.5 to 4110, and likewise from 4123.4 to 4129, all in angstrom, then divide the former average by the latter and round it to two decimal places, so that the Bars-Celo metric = 1.15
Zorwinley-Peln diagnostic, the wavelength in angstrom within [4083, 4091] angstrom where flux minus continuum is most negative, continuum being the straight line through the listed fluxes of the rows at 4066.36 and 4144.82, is 4087.95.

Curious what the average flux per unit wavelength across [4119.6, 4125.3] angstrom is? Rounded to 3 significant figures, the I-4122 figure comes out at 19.6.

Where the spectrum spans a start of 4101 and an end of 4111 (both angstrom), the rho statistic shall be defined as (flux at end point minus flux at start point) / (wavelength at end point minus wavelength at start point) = -0.41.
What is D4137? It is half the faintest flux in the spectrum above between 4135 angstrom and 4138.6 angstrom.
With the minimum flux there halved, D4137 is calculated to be 7.6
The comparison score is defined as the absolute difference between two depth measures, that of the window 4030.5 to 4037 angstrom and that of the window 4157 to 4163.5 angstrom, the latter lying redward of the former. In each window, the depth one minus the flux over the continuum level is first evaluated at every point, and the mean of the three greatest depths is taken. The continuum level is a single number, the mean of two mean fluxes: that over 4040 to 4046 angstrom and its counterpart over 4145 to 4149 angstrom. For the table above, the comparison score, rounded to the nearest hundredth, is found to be 0.14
